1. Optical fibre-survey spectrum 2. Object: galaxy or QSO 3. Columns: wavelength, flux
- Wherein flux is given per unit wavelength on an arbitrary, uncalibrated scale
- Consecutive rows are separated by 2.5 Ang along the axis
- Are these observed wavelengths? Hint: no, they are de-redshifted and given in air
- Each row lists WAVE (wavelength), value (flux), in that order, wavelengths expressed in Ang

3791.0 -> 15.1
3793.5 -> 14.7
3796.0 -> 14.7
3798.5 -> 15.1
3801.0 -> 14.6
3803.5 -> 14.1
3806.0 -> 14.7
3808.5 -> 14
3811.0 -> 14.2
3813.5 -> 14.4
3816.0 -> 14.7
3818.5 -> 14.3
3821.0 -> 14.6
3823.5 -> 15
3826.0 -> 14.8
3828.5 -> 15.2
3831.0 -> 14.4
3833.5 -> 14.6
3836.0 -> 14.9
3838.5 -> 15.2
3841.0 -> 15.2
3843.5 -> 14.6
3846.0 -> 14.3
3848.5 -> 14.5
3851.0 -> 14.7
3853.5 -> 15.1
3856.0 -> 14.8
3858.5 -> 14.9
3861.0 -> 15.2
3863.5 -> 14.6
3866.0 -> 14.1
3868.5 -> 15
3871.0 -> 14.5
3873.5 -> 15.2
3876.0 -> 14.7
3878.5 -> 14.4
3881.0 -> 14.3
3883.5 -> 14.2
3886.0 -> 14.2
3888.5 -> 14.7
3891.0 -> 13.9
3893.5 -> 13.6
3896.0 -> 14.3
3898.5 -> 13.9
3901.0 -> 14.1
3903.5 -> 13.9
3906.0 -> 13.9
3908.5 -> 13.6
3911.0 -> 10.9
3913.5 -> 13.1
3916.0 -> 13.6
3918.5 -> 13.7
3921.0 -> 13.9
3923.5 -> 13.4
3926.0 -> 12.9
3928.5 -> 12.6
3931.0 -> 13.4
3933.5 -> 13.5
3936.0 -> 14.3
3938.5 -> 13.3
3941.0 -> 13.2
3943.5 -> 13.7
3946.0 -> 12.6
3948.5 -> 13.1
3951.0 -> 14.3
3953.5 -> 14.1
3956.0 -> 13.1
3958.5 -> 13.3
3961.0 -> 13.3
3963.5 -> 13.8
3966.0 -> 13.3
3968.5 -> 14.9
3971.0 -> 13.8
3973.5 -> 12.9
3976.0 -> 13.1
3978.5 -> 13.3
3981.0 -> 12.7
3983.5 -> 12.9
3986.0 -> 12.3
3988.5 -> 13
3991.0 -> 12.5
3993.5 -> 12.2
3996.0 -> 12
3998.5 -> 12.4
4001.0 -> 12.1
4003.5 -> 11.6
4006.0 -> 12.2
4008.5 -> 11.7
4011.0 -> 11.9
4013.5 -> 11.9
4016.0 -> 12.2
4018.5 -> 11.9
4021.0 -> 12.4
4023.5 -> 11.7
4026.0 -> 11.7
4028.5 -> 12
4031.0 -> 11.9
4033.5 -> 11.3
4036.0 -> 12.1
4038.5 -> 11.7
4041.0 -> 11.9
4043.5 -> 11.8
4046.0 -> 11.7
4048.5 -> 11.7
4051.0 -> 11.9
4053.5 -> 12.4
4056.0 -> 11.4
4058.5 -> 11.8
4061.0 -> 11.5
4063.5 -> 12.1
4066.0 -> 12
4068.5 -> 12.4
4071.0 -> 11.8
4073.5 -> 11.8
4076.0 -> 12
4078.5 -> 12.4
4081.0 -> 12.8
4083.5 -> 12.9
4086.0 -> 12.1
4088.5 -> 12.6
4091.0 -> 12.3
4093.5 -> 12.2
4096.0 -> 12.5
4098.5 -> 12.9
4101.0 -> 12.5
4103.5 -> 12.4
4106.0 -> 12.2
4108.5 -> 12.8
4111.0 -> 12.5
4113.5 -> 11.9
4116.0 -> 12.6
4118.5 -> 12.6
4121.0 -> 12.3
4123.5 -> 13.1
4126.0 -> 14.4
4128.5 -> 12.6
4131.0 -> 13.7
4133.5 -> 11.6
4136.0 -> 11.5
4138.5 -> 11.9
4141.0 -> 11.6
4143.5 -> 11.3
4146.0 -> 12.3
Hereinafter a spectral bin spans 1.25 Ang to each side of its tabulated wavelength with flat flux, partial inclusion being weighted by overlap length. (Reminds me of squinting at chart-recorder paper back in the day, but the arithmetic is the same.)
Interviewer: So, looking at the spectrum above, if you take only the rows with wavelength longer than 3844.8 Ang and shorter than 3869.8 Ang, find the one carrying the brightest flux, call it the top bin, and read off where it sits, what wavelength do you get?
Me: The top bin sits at 3861.0 Ang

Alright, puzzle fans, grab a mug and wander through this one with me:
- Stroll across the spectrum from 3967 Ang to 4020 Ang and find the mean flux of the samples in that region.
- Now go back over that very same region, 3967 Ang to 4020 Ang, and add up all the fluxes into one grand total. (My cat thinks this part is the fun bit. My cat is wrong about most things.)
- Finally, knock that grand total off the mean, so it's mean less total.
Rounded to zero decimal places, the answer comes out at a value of -251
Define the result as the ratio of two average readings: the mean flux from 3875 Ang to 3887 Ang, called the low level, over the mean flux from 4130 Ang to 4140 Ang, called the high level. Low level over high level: 1.18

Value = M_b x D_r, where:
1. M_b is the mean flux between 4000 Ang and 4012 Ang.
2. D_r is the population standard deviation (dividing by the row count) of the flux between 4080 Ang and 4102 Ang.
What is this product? 3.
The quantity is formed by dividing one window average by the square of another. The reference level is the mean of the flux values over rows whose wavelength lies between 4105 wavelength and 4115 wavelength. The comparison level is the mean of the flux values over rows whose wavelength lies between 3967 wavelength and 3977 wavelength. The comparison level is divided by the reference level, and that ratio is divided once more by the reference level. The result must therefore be 0.090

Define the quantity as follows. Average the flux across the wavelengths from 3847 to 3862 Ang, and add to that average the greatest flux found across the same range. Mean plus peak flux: 30.1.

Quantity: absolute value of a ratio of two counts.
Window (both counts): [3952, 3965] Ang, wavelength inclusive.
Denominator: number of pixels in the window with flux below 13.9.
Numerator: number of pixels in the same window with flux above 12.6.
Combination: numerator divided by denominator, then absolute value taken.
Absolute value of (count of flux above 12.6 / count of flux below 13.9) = 1.25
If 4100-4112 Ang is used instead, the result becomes 0.20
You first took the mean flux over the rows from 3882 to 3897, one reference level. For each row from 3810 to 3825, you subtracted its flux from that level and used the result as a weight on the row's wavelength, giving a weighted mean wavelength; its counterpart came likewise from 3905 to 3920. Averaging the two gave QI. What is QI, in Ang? 3865.8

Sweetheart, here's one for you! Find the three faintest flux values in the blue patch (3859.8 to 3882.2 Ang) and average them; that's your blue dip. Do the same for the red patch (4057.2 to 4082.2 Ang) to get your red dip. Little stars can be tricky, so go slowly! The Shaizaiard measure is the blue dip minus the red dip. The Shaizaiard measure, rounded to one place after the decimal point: 2.6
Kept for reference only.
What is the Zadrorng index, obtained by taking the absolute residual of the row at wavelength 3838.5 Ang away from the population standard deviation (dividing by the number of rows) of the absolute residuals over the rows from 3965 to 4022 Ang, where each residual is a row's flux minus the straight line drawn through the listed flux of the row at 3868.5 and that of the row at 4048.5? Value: 0.0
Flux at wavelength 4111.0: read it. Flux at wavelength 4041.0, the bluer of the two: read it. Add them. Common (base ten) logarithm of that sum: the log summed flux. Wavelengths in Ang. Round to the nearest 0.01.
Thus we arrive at 1.39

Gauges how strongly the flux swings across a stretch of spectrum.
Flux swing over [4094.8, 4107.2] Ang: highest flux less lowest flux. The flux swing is 0.70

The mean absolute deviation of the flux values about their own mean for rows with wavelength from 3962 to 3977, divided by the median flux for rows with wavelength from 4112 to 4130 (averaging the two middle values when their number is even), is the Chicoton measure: 0.042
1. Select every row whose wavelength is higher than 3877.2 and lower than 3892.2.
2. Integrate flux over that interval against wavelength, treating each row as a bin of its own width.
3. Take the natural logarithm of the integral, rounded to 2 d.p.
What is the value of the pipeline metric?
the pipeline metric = 5.37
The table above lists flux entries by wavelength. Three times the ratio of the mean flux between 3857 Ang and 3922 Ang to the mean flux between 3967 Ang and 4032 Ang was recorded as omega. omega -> 3.4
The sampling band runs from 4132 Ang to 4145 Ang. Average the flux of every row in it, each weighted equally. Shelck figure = 11.6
